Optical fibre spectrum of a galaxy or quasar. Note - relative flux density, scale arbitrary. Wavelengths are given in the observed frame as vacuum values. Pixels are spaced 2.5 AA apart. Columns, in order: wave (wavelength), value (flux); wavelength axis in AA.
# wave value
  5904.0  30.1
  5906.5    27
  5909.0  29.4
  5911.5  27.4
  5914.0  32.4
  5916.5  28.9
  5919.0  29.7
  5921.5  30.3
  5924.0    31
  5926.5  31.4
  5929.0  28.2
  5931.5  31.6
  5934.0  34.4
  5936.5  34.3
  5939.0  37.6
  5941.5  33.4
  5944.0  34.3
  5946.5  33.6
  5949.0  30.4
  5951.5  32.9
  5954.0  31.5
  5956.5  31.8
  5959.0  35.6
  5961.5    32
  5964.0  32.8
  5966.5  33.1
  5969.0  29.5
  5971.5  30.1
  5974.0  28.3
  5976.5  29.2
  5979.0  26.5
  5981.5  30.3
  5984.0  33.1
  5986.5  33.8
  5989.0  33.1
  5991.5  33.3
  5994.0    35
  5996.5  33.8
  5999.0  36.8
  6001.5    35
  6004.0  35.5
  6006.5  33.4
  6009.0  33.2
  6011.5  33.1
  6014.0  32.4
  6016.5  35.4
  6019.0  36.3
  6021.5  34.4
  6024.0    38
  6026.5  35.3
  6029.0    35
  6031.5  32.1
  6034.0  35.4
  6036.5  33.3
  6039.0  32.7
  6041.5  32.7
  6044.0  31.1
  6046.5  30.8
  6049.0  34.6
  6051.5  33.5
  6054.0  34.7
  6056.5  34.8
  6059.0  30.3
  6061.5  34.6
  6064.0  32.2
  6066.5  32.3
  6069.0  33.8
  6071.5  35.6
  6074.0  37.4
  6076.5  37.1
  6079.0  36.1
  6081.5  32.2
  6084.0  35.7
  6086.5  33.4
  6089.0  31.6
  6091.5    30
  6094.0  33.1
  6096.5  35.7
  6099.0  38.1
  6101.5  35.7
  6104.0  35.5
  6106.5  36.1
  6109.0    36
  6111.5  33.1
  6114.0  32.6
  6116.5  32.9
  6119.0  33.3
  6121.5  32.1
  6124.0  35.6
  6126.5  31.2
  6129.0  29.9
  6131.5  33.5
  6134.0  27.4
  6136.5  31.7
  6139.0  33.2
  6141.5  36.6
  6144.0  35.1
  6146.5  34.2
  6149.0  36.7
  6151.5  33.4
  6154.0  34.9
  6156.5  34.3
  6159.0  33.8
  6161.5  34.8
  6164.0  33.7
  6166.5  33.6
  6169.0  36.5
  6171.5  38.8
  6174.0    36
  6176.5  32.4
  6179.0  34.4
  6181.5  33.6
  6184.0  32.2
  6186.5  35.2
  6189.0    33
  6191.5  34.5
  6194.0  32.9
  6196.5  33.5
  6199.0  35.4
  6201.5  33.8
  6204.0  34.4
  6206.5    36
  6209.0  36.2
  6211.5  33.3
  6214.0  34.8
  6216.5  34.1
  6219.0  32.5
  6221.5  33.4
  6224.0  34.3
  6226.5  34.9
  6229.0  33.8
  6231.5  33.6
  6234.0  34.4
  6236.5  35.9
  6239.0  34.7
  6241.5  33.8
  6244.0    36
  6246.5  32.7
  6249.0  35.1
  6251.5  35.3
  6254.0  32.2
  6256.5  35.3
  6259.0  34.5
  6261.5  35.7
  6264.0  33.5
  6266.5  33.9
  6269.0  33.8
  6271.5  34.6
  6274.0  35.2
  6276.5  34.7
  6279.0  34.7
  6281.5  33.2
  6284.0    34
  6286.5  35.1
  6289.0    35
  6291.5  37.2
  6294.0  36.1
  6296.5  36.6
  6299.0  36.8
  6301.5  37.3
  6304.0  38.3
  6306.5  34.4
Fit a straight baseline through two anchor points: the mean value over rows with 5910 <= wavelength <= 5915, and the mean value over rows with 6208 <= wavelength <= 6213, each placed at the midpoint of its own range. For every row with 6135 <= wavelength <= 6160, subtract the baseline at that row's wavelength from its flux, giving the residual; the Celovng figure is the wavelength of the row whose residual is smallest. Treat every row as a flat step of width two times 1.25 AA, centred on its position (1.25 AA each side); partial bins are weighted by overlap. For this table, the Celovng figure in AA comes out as 6136.5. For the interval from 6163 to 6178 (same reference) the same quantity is 6176.5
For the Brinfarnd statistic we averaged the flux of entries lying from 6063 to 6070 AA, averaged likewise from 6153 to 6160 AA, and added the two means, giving 67.1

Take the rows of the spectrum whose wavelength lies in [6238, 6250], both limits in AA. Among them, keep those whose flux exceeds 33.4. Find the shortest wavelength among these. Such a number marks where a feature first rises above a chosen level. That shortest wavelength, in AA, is 6239.0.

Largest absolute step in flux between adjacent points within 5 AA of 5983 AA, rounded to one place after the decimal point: 3.8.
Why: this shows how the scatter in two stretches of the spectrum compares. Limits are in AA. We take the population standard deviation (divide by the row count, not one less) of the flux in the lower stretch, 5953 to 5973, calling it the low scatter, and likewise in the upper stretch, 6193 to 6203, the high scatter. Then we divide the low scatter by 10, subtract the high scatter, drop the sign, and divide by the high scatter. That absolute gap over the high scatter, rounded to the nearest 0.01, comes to 0.81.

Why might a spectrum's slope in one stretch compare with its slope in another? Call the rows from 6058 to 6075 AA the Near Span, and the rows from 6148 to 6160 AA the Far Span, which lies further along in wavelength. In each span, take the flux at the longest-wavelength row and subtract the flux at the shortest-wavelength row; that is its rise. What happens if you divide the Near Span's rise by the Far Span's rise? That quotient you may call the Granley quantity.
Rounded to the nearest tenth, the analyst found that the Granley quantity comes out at -2.4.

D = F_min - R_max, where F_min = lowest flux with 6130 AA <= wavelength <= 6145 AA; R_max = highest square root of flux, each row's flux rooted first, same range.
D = 21.4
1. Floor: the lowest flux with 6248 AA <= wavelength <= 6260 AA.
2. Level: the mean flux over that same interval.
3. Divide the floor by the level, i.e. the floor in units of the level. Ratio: 0.934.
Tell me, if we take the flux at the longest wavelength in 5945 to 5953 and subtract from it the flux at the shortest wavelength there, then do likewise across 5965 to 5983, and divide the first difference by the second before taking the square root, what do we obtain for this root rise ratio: 0.5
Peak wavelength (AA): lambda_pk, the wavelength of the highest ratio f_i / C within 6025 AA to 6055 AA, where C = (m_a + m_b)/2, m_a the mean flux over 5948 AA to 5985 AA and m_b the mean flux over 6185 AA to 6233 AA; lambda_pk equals 6034.0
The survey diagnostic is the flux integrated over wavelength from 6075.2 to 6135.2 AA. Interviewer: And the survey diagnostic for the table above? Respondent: 2020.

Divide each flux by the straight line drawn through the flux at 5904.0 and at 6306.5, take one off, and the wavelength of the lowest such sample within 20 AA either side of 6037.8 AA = 6046.5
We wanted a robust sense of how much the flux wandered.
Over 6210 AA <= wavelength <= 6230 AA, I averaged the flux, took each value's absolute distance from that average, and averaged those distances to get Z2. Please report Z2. 0.64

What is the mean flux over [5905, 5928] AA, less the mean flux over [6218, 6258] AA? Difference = -4.5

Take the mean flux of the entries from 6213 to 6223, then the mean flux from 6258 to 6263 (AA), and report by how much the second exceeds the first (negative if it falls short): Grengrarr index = 1.4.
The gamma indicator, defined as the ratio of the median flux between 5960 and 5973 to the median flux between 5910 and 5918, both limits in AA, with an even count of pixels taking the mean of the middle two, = 1.11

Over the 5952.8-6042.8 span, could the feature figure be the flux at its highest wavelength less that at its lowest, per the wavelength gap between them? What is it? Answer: 0.014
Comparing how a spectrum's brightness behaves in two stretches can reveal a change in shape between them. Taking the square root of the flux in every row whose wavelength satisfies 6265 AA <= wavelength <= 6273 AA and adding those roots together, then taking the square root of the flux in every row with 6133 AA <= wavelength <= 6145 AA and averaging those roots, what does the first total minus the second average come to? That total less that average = 12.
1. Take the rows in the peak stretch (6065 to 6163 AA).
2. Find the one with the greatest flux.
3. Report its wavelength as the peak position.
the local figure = 6099.0 AA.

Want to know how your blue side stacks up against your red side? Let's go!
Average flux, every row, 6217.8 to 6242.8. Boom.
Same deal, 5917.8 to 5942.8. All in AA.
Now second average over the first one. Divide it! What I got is 0.943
